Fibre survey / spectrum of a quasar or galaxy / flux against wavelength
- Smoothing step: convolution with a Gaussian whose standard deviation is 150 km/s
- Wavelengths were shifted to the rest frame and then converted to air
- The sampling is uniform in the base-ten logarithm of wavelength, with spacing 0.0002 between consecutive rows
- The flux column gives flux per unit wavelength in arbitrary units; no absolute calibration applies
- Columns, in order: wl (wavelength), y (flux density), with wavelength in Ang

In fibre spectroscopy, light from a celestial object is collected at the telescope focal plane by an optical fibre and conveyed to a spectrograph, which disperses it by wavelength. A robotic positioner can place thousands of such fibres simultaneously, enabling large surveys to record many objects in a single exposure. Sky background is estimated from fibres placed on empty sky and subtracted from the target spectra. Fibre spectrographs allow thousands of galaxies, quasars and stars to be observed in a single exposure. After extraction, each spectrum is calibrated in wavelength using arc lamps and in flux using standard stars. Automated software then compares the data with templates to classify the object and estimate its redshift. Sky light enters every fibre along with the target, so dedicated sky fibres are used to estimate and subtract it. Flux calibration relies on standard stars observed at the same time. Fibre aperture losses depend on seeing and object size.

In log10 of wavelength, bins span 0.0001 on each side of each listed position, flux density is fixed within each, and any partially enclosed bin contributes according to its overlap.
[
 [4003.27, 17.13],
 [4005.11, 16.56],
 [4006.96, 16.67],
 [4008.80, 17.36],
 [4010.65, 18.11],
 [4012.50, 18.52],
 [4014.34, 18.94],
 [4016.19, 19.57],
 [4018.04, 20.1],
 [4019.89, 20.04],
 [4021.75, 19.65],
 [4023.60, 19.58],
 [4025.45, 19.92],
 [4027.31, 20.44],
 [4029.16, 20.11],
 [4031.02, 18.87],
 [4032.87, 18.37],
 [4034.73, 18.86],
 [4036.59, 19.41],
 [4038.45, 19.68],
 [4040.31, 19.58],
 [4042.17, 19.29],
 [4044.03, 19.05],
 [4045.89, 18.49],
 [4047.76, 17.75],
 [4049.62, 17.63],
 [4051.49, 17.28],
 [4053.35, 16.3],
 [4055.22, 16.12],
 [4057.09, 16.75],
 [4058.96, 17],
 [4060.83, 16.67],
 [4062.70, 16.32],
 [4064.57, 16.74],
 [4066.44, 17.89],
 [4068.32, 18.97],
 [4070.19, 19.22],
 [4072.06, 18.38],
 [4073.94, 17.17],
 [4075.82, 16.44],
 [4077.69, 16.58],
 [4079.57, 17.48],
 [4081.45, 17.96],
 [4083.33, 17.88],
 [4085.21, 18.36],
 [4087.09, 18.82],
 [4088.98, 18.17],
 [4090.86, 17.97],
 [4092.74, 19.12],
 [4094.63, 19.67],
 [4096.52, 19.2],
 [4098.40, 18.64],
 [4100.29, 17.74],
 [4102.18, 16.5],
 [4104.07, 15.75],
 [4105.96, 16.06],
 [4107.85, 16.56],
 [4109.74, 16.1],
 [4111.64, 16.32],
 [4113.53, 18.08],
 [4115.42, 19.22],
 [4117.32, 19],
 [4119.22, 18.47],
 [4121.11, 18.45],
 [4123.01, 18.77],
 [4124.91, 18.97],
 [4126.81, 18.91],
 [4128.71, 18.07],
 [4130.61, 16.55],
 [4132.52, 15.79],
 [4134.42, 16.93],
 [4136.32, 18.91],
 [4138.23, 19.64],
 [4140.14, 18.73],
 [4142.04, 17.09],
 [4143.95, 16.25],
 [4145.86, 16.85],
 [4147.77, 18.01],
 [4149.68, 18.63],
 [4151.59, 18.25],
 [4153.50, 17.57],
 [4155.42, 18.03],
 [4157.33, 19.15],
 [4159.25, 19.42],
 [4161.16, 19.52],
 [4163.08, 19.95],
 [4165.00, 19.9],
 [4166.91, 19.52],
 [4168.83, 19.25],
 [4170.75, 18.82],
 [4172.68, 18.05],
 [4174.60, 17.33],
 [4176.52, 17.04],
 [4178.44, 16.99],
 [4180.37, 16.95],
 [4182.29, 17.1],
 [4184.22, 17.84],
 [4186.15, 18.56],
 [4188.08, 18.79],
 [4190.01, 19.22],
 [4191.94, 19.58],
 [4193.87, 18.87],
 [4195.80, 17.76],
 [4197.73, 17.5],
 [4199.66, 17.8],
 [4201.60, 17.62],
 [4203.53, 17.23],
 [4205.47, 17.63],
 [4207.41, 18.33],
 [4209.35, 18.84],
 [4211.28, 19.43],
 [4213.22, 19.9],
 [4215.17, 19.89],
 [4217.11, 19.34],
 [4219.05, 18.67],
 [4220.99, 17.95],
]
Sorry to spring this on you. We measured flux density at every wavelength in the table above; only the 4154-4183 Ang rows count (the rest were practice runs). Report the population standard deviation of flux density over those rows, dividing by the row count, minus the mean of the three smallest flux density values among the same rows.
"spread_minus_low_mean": -15.9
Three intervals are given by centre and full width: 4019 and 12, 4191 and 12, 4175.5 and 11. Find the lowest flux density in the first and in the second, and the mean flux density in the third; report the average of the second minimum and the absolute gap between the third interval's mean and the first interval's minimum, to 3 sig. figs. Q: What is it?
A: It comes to 9.59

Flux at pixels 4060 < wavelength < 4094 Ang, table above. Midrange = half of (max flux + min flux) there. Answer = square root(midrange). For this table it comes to 4.22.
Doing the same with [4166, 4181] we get 4.27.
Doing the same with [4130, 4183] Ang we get 4.23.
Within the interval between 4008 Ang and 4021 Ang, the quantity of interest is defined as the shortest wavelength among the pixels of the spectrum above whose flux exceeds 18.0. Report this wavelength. 4010.65 Ang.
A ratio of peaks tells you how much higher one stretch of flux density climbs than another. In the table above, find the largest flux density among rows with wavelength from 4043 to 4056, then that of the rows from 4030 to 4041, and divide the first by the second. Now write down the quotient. 0.97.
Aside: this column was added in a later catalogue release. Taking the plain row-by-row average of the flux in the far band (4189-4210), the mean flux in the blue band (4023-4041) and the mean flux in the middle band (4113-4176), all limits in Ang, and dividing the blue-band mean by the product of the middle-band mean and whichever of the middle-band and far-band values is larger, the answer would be 0.0578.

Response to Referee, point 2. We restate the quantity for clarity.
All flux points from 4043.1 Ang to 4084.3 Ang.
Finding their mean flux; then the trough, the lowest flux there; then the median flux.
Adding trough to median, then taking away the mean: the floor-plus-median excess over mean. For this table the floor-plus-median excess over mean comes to 16.0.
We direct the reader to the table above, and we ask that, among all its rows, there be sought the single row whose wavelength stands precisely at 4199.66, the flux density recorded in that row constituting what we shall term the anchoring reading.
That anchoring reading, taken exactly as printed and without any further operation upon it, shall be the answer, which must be 17.8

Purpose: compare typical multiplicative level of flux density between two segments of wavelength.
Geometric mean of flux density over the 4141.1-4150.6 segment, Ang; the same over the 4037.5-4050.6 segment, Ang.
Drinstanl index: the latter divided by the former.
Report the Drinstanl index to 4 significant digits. 1.082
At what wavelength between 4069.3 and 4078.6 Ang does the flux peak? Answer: 4070.19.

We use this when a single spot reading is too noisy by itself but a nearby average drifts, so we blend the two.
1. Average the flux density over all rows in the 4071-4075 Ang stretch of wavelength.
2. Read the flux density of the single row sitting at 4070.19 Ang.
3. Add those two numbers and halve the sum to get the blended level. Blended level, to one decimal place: 18.5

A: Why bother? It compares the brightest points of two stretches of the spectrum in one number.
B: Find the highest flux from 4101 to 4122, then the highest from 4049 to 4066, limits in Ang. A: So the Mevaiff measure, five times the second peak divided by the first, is 4.6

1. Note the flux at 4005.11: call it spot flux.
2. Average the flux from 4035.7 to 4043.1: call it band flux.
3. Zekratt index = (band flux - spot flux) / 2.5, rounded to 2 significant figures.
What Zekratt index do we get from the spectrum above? 1.2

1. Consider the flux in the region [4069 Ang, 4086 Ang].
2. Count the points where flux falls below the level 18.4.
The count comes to 8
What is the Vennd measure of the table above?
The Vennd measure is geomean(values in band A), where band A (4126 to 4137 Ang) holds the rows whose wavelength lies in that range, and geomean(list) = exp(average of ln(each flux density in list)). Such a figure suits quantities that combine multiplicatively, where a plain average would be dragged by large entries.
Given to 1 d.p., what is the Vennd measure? 17.5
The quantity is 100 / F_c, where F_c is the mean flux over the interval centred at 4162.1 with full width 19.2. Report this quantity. 5.23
